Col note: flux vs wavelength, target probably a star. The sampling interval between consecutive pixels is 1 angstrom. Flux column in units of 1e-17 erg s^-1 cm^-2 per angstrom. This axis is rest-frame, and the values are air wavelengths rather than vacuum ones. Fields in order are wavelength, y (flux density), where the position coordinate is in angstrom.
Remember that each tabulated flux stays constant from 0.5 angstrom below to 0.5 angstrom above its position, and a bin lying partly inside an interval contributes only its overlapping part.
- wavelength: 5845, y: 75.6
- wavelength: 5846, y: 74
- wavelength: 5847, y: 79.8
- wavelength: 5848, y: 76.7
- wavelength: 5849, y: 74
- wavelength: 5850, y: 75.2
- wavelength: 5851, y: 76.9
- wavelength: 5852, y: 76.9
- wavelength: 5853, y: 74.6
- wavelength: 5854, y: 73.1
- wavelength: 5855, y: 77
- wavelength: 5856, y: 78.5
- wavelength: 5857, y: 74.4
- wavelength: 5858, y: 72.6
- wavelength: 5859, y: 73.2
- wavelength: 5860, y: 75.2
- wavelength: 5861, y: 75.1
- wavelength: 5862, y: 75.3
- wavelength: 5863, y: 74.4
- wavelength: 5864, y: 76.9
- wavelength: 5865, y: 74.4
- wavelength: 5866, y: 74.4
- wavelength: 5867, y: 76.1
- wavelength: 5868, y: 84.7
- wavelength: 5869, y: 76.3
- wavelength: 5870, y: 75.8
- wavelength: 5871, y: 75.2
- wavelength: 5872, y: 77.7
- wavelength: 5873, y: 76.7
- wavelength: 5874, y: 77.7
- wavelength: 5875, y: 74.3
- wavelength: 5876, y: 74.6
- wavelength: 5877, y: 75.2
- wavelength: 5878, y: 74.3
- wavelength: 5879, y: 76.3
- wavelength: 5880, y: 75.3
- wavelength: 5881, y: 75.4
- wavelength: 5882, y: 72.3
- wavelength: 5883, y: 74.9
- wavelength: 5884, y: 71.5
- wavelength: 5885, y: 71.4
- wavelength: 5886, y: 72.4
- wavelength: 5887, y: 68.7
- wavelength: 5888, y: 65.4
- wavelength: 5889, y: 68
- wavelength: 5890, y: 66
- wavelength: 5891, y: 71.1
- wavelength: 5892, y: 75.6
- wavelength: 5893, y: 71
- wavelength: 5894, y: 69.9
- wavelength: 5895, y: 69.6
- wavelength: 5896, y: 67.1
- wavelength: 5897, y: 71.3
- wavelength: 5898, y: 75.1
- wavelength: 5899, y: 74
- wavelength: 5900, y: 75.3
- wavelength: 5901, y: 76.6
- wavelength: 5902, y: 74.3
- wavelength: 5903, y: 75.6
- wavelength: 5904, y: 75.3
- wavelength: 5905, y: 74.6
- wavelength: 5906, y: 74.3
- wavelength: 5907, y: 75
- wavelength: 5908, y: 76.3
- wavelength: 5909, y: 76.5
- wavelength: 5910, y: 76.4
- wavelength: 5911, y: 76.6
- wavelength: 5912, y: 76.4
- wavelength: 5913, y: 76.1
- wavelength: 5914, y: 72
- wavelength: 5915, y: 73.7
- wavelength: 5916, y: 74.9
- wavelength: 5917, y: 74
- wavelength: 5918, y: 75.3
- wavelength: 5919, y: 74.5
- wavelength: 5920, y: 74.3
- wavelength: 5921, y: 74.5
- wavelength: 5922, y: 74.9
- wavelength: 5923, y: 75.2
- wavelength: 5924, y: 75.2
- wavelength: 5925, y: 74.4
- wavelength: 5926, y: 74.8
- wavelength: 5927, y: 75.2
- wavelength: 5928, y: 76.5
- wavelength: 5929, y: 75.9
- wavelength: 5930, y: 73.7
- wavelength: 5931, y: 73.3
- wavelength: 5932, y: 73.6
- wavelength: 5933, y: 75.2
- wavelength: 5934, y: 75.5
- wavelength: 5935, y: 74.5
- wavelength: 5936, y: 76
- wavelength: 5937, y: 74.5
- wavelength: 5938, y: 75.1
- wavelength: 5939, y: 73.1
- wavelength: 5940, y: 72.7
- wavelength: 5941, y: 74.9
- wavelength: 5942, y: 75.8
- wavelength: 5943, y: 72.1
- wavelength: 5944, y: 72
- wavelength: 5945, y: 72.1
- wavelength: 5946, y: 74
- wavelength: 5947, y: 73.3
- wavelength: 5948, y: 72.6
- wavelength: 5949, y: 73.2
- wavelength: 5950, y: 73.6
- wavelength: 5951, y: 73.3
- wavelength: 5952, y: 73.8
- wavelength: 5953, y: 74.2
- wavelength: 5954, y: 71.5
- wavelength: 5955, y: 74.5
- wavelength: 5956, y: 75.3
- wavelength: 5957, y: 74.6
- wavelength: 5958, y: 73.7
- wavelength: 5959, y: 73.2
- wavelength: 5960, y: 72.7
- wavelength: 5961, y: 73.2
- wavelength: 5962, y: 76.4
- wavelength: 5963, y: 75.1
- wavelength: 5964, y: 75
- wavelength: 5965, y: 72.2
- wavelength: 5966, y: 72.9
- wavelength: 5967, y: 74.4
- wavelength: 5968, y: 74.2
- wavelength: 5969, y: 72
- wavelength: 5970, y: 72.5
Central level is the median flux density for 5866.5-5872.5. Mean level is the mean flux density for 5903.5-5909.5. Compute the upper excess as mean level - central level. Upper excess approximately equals -0.9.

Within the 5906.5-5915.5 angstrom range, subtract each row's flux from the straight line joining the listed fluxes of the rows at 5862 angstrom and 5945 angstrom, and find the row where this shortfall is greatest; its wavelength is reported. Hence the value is 5914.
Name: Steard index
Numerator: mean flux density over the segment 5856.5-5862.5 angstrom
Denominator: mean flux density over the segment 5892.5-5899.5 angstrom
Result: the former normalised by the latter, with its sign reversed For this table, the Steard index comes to -1.044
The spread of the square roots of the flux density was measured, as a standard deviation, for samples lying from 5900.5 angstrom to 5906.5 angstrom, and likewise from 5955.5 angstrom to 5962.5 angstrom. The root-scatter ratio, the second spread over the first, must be 1.5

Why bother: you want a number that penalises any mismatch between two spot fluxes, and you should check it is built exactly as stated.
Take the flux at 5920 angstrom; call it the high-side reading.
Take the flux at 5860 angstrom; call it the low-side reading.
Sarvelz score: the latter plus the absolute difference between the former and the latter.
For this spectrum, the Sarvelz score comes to 76.1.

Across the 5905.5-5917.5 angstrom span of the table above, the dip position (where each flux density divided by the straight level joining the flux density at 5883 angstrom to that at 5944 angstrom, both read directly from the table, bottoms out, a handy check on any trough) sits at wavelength 5914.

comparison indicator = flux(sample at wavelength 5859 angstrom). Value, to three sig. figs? 73.2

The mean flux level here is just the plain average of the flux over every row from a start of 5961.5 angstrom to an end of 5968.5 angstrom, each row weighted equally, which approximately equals 74.3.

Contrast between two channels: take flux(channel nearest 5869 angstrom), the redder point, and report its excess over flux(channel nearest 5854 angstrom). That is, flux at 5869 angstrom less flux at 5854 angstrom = 3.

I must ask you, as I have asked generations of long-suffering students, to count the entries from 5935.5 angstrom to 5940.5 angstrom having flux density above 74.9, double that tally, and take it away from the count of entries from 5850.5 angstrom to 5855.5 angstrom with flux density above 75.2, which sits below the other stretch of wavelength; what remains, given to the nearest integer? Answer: -1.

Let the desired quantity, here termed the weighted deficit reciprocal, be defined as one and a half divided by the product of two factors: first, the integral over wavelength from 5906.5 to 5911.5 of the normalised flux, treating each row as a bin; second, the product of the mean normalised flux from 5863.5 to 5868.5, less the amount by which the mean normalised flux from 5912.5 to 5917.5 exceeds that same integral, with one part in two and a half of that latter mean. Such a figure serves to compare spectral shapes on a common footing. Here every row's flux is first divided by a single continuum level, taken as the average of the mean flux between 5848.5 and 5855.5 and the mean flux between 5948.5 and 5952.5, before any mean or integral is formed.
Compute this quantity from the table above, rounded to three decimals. 0.143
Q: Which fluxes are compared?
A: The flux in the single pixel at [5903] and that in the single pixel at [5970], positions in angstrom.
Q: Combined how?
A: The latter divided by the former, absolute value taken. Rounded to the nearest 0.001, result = 0.959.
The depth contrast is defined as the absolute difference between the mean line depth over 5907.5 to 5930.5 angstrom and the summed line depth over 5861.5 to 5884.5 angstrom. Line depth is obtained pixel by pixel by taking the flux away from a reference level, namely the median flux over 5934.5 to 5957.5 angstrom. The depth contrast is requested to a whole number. 41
